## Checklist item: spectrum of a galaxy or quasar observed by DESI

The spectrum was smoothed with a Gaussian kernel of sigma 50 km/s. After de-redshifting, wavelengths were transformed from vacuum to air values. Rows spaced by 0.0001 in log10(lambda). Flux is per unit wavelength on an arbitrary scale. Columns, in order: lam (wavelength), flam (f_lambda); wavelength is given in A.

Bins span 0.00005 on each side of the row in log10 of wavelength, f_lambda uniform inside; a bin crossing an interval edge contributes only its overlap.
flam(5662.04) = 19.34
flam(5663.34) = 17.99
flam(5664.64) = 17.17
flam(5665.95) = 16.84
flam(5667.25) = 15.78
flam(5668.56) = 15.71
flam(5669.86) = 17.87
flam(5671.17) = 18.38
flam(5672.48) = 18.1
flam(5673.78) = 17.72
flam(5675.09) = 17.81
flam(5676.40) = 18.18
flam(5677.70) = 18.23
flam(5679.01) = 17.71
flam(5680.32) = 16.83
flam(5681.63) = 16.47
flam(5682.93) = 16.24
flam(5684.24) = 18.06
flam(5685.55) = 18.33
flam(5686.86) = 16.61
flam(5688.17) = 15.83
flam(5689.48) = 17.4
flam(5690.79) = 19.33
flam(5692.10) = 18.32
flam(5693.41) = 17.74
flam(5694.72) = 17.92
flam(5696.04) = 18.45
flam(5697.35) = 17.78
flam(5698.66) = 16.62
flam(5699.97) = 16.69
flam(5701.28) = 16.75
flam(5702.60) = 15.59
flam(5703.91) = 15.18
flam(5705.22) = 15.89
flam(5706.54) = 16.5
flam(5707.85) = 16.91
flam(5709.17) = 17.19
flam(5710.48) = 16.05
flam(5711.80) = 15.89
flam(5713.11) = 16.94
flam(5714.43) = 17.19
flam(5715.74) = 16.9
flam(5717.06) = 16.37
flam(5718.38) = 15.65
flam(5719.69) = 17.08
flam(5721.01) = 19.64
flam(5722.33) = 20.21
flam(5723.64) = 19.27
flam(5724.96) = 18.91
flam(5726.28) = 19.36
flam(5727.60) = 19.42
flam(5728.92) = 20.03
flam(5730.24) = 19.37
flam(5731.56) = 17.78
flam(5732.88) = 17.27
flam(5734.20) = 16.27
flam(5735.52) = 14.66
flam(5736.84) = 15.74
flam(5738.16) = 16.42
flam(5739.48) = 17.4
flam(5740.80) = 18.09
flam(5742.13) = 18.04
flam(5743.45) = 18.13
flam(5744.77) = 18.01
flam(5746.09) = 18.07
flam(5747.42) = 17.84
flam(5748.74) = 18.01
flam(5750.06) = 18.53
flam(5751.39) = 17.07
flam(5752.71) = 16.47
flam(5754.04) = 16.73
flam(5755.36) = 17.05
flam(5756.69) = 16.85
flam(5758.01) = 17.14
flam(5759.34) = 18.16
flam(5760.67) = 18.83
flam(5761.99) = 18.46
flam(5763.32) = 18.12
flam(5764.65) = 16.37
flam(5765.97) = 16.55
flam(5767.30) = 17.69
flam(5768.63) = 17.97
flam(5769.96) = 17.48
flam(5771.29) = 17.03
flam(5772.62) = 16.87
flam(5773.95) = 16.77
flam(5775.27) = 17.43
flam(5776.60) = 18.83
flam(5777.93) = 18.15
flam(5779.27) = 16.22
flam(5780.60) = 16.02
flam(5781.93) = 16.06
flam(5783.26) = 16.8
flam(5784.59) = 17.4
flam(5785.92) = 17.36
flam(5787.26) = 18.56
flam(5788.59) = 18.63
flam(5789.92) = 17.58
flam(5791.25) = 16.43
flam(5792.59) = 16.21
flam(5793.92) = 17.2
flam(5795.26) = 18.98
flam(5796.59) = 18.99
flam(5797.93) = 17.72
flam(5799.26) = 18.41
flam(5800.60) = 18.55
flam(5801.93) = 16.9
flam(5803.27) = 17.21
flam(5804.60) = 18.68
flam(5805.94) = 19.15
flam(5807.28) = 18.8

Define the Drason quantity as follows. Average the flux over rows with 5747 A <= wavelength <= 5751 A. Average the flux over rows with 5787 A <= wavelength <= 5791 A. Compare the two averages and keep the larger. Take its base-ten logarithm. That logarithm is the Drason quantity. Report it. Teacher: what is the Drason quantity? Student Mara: 1.26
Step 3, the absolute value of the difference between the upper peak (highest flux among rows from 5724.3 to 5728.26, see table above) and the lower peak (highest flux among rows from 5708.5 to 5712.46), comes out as 2.2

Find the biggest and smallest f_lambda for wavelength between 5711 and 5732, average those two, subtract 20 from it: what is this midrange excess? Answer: -2.1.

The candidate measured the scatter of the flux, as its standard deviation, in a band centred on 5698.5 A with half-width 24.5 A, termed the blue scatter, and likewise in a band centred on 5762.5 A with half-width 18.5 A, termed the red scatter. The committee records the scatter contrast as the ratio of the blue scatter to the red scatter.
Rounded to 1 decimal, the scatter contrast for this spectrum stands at 1.4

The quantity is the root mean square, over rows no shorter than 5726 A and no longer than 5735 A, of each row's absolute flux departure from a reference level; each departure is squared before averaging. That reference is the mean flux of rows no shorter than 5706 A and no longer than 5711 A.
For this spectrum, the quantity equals 2.2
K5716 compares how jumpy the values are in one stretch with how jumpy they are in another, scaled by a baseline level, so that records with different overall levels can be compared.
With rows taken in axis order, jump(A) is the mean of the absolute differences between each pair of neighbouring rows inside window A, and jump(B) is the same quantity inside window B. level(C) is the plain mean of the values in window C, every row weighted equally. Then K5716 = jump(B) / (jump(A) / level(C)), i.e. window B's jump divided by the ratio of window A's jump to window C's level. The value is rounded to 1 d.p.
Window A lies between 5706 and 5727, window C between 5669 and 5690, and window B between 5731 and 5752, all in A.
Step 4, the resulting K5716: 14.5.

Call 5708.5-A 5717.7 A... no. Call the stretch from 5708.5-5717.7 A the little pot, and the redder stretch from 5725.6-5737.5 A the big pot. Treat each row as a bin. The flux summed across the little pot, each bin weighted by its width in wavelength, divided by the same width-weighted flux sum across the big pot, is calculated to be 0.7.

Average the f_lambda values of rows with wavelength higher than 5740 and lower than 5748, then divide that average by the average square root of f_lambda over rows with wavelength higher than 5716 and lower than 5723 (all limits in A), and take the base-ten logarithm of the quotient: 0.631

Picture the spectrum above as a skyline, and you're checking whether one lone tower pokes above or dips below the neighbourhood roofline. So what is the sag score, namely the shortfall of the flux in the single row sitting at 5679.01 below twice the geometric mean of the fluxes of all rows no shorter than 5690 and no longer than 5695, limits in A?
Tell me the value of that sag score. 18.9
